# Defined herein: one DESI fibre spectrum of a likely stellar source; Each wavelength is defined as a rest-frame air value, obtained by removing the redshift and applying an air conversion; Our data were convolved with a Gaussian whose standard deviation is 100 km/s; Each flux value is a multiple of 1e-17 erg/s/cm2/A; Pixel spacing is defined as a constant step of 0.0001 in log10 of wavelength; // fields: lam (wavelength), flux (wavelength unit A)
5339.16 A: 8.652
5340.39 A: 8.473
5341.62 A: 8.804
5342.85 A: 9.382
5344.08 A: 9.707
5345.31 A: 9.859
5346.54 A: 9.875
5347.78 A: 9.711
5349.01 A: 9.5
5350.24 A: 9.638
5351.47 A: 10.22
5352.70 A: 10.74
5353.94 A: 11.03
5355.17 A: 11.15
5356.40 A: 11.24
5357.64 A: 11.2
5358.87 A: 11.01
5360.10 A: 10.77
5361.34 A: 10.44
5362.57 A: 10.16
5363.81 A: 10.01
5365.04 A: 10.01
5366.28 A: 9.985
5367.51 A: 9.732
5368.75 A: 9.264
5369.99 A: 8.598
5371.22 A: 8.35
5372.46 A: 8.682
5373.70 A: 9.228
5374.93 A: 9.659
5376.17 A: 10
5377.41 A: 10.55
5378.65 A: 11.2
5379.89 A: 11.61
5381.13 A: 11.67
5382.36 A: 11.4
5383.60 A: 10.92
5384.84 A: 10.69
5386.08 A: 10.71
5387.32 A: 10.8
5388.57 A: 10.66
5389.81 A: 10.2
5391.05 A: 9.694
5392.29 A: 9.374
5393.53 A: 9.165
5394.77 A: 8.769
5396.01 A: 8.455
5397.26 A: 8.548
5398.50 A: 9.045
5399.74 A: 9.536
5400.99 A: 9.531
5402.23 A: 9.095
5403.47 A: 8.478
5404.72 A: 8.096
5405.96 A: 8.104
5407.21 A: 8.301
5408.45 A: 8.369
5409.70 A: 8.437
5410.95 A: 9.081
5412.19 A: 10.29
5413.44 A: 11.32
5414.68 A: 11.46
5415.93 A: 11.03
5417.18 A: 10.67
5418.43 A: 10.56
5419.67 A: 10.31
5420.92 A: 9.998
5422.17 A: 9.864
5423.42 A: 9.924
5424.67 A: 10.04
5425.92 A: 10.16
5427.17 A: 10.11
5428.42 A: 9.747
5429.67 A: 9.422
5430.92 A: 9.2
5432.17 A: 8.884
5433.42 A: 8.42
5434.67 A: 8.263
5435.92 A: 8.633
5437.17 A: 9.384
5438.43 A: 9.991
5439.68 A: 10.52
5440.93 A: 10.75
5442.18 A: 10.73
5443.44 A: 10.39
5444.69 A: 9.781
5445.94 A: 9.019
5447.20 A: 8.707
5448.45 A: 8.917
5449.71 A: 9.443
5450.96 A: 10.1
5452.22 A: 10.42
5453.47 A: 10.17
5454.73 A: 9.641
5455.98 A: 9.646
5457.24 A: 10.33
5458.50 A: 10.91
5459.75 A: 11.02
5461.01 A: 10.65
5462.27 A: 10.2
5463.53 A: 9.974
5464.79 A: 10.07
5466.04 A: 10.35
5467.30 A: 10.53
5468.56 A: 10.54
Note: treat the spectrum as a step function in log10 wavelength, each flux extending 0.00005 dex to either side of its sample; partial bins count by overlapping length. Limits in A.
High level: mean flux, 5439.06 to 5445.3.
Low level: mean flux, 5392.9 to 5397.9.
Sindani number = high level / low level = 1.19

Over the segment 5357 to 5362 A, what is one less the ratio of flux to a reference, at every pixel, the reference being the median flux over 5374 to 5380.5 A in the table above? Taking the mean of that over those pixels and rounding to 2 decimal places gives -0.03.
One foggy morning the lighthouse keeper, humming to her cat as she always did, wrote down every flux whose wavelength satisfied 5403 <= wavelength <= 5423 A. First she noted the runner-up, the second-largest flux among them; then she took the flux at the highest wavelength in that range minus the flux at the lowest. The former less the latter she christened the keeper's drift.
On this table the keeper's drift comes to 9.9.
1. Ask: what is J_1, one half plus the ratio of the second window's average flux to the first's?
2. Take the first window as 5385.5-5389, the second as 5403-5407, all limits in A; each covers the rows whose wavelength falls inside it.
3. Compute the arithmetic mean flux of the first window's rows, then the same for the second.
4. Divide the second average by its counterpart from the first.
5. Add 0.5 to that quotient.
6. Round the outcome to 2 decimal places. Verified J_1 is 1.27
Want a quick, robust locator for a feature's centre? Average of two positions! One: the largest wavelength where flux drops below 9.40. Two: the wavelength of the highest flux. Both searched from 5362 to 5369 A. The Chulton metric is 5365.7 A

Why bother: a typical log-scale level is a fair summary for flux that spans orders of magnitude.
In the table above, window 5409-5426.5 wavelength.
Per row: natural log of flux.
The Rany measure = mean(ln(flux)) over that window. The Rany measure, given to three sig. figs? 2.32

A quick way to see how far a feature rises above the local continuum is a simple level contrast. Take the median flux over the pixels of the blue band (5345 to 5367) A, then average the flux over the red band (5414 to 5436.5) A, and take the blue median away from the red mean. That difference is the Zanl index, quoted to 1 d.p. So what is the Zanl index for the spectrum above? -0.4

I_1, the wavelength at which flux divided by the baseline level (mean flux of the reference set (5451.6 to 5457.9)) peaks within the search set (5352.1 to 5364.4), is 5356.40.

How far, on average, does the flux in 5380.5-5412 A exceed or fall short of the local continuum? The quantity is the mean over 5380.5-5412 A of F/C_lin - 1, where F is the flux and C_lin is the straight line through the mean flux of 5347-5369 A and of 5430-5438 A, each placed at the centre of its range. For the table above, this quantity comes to -0.01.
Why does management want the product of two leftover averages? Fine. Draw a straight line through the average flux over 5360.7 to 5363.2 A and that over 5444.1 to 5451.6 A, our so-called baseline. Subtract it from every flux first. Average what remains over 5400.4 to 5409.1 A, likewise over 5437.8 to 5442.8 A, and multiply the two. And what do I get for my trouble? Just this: -1.35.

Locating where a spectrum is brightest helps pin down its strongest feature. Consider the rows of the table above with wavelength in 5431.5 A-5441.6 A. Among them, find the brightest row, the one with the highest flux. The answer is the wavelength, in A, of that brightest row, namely 5440.93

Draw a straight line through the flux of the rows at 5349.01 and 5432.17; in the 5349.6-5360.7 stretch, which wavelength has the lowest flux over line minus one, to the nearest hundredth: 5350.24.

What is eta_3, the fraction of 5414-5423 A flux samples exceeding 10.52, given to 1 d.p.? 0.6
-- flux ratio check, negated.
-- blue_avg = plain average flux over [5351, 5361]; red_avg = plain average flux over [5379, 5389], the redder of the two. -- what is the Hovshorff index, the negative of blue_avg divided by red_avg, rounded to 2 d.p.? -0.99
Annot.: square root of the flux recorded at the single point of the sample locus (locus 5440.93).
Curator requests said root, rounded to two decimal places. 3.28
